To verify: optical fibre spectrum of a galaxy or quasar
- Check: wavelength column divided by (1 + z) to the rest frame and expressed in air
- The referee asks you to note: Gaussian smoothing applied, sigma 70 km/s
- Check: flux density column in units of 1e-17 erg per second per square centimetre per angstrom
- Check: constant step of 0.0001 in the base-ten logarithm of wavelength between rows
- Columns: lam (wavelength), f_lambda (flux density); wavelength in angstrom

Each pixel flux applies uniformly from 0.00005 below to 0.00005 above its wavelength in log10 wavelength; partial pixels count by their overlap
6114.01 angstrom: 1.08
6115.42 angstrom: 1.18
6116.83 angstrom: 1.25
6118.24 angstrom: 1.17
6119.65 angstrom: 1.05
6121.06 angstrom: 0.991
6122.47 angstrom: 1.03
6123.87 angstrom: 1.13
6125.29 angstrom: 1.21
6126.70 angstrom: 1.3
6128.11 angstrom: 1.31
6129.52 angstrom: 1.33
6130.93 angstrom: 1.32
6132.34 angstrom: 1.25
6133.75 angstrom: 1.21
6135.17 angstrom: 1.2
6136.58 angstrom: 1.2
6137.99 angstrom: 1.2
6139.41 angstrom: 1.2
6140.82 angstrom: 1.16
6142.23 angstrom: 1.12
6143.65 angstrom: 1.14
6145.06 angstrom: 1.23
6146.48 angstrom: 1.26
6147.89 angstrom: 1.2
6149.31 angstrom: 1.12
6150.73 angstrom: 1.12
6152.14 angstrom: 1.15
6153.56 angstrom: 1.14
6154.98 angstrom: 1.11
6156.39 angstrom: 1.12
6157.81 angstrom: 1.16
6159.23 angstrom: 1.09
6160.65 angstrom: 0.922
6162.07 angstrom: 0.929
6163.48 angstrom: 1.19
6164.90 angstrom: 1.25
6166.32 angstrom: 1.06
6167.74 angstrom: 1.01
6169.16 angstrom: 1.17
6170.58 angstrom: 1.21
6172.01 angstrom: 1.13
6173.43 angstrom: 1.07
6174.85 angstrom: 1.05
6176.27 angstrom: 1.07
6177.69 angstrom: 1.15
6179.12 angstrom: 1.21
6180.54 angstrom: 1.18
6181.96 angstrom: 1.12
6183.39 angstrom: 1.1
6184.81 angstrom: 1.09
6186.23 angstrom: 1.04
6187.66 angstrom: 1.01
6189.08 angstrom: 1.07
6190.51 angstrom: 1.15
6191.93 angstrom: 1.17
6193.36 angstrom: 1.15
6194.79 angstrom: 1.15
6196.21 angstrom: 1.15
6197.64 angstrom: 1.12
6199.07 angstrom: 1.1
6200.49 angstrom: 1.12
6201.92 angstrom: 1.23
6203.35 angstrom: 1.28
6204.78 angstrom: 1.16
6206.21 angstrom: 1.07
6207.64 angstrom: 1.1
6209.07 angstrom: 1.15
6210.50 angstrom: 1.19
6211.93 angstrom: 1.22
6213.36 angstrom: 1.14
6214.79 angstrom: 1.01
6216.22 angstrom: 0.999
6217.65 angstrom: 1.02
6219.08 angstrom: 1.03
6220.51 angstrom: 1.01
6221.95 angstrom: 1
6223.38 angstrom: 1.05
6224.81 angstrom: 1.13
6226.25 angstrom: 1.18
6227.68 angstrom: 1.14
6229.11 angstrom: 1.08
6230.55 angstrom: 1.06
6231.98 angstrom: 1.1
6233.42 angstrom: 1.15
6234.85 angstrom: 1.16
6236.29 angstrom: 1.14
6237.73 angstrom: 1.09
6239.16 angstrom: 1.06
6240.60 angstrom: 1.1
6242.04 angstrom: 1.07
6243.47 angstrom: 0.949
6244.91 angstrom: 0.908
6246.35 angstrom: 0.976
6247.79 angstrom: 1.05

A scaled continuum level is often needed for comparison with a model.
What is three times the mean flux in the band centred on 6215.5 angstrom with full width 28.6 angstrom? 3.328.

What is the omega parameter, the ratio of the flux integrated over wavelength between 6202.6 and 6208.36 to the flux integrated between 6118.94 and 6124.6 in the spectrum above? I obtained 1.1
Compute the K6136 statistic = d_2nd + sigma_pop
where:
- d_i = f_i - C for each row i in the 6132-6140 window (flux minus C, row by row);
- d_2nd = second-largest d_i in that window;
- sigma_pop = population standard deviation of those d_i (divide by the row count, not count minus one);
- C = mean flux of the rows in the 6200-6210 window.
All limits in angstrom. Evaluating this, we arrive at 0.07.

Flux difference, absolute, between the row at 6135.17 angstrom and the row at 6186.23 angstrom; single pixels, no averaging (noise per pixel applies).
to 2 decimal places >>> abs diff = 0.16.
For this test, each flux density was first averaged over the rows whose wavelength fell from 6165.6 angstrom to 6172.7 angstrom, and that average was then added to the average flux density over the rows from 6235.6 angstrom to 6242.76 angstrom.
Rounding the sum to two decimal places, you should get 2.21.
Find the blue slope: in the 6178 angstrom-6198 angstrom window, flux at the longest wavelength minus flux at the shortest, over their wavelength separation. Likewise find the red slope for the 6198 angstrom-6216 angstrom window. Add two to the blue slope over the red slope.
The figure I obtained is 2.8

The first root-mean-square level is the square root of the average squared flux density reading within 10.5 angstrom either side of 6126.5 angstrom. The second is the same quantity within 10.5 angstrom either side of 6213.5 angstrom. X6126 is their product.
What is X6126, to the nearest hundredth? 1.32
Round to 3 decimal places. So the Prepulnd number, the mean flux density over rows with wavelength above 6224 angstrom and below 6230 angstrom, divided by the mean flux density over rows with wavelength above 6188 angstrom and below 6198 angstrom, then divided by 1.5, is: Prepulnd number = 0.664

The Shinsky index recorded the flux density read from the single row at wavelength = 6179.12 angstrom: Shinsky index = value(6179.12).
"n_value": 1.21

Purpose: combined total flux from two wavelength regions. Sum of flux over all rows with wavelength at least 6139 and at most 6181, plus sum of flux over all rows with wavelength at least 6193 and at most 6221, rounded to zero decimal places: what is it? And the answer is 56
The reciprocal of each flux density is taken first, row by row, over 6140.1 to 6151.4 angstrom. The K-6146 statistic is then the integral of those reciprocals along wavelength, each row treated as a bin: 9.7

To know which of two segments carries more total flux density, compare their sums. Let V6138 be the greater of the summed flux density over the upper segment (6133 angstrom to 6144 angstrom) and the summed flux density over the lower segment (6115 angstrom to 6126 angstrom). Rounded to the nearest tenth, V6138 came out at 9.4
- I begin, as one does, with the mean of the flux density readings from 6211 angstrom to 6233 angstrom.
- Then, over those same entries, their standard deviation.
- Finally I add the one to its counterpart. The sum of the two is 1.15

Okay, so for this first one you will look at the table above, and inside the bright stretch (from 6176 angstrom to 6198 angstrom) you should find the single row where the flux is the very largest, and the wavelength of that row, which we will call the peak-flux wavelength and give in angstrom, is 6179.12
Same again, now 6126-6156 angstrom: 6129.52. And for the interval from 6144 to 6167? 6146.48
